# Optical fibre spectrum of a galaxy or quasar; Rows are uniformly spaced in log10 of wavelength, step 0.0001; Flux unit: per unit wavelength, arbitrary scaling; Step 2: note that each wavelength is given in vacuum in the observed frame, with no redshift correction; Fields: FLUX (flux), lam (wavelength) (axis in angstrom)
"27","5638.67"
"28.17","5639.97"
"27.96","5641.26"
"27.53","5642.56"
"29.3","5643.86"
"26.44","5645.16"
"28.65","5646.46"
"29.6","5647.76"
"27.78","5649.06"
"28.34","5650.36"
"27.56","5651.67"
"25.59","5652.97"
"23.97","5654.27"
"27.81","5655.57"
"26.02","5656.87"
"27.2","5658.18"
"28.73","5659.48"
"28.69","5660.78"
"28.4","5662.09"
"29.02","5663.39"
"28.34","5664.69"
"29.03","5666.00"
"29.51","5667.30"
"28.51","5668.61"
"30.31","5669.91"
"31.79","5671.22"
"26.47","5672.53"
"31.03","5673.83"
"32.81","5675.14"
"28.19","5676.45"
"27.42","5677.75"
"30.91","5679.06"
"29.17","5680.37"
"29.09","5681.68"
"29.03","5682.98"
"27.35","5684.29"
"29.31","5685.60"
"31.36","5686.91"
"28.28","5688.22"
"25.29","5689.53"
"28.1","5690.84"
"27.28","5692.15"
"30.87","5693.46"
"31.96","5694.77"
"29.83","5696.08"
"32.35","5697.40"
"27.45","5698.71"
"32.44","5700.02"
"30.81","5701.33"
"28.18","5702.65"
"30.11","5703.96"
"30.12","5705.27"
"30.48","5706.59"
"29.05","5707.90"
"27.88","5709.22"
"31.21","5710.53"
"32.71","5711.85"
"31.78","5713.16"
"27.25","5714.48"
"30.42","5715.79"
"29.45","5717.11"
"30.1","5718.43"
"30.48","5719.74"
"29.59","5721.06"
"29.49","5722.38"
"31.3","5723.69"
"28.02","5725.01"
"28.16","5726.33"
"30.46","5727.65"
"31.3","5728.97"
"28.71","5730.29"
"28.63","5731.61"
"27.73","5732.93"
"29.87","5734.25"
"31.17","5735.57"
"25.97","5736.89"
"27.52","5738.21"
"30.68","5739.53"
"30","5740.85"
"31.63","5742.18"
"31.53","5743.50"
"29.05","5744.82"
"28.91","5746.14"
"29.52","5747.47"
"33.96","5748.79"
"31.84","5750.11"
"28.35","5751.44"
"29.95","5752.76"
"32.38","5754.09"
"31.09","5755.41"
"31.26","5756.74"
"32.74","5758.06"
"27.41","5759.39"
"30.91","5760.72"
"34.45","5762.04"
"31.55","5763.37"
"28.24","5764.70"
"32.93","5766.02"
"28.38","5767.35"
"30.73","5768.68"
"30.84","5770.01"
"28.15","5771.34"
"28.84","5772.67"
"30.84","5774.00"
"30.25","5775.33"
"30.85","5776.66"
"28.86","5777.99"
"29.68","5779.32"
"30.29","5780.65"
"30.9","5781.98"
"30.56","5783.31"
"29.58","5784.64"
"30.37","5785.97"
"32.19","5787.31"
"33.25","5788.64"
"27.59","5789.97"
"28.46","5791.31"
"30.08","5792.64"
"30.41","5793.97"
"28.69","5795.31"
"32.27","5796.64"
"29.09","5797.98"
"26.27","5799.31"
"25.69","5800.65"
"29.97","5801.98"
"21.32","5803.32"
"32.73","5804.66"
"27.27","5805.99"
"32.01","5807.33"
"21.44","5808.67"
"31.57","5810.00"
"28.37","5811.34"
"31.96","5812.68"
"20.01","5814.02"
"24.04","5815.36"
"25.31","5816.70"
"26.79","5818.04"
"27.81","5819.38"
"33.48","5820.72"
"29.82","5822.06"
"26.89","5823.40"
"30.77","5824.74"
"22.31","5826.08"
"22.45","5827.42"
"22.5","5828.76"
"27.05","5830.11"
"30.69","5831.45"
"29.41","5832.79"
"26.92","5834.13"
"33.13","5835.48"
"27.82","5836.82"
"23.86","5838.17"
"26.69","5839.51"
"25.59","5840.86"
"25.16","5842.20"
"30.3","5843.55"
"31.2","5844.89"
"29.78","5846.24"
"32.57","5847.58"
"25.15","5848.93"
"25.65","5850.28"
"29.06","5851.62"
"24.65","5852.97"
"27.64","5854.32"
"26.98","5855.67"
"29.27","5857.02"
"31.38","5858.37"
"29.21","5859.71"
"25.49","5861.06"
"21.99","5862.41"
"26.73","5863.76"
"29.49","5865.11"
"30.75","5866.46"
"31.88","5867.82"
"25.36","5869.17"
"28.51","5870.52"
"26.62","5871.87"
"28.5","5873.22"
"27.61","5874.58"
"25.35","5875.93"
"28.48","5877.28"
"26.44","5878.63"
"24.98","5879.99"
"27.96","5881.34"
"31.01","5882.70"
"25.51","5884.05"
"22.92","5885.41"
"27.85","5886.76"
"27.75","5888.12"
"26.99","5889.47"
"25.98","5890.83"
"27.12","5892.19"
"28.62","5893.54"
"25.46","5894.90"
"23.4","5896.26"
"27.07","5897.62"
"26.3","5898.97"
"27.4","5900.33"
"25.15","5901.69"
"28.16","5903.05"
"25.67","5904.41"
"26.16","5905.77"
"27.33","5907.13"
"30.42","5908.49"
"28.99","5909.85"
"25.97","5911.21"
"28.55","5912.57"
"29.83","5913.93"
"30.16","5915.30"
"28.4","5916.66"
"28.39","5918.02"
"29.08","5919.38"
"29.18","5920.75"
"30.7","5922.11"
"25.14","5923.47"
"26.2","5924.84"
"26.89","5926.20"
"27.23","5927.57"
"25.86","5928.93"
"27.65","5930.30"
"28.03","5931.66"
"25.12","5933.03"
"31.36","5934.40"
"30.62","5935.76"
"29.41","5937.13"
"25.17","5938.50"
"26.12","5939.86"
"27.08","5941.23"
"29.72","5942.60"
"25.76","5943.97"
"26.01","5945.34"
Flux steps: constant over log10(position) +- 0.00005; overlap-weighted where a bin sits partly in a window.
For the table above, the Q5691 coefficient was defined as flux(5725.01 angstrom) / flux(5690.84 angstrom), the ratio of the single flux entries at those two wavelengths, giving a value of 1.00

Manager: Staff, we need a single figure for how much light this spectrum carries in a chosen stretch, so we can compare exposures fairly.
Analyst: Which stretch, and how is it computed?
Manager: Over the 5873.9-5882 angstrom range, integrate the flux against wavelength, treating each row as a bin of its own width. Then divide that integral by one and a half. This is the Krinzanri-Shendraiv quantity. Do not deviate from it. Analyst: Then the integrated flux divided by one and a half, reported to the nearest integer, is 145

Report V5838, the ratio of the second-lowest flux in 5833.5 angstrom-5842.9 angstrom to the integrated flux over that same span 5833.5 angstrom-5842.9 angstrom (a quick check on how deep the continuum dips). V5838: 0.099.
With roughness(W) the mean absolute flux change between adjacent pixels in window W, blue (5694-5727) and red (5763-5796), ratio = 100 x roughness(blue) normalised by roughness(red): 111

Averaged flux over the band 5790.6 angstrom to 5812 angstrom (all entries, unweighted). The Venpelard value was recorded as 28.5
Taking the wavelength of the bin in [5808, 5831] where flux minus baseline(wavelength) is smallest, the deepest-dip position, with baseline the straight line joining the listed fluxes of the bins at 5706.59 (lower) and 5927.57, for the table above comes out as 5814.02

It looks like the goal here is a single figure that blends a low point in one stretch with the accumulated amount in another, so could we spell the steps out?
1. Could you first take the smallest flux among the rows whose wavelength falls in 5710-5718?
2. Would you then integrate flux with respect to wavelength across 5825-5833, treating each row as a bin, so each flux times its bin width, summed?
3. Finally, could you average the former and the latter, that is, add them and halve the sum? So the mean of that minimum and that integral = 117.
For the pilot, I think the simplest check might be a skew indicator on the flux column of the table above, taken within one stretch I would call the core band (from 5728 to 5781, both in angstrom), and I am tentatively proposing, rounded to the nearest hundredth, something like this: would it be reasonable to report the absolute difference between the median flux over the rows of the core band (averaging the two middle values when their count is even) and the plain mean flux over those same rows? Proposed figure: 0.10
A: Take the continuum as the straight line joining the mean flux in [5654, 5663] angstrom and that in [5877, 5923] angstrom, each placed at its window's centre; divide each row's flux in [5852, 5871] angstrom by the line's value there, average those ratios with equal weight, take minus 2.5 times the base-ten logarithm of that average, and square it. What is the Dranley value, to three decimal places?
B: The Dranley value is 0.000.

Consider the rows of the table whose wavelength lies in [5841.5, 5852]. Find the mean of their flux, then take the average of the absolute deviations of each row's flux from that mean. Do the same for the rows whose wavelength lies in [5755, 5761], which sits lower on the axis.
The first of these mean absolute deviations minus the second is 1.2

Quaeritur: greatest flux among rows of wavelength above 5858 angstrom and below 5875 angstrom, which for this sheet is 31.88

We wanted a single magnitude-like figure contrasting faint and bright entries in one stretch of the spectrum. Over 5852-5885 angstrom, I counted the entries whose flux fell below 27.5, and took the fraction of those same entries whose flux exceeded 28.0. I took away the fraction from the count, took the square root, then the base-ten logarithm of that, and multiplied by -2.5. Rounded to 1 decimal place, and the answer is -1.3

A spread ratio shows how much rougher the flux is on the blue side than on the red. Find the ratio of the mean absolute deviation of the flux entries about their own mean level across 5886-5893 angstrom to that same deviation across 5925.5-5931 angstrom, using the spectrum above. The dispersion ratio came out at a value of 1.0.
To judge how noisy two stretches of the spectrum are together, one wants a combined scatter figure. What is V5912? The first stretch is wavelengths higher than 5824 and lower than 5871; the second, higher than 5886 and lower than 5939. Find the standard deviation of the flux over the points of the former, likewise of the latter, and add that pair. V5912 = 4.9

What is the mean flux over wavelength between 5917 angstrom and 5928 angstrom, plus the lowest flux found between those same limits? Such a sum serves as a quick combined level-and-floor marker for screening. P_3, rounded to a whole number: 53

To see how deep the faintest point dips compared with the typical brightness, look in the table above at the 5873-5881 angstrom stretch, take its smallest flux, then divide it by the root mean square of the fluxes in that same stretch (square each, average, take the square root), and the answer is 0.93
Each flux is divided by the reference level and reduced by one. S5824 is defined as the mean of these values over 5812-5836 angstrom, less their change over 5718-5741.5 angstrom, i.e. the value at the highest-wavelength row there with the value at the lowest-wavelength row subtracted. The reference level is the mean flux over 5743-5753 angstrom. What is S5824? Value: -0.10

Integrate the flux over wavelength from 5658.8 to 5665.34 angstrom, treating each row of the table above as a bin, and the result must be 187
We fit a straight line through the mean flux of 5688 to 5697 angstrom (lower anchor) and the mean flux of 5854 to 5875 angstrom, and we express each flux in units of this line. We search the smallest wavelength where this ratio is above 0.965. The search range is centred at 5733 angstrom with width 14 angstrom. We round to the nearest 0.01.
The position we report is 5726.33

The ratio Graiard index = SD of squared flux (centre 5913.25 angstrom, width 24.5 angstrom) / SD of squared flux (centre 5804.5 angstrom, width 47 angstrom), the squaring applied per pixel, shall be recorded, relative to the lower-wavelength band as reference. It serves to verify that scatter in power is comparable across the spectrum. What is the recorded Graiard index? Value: 0.5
